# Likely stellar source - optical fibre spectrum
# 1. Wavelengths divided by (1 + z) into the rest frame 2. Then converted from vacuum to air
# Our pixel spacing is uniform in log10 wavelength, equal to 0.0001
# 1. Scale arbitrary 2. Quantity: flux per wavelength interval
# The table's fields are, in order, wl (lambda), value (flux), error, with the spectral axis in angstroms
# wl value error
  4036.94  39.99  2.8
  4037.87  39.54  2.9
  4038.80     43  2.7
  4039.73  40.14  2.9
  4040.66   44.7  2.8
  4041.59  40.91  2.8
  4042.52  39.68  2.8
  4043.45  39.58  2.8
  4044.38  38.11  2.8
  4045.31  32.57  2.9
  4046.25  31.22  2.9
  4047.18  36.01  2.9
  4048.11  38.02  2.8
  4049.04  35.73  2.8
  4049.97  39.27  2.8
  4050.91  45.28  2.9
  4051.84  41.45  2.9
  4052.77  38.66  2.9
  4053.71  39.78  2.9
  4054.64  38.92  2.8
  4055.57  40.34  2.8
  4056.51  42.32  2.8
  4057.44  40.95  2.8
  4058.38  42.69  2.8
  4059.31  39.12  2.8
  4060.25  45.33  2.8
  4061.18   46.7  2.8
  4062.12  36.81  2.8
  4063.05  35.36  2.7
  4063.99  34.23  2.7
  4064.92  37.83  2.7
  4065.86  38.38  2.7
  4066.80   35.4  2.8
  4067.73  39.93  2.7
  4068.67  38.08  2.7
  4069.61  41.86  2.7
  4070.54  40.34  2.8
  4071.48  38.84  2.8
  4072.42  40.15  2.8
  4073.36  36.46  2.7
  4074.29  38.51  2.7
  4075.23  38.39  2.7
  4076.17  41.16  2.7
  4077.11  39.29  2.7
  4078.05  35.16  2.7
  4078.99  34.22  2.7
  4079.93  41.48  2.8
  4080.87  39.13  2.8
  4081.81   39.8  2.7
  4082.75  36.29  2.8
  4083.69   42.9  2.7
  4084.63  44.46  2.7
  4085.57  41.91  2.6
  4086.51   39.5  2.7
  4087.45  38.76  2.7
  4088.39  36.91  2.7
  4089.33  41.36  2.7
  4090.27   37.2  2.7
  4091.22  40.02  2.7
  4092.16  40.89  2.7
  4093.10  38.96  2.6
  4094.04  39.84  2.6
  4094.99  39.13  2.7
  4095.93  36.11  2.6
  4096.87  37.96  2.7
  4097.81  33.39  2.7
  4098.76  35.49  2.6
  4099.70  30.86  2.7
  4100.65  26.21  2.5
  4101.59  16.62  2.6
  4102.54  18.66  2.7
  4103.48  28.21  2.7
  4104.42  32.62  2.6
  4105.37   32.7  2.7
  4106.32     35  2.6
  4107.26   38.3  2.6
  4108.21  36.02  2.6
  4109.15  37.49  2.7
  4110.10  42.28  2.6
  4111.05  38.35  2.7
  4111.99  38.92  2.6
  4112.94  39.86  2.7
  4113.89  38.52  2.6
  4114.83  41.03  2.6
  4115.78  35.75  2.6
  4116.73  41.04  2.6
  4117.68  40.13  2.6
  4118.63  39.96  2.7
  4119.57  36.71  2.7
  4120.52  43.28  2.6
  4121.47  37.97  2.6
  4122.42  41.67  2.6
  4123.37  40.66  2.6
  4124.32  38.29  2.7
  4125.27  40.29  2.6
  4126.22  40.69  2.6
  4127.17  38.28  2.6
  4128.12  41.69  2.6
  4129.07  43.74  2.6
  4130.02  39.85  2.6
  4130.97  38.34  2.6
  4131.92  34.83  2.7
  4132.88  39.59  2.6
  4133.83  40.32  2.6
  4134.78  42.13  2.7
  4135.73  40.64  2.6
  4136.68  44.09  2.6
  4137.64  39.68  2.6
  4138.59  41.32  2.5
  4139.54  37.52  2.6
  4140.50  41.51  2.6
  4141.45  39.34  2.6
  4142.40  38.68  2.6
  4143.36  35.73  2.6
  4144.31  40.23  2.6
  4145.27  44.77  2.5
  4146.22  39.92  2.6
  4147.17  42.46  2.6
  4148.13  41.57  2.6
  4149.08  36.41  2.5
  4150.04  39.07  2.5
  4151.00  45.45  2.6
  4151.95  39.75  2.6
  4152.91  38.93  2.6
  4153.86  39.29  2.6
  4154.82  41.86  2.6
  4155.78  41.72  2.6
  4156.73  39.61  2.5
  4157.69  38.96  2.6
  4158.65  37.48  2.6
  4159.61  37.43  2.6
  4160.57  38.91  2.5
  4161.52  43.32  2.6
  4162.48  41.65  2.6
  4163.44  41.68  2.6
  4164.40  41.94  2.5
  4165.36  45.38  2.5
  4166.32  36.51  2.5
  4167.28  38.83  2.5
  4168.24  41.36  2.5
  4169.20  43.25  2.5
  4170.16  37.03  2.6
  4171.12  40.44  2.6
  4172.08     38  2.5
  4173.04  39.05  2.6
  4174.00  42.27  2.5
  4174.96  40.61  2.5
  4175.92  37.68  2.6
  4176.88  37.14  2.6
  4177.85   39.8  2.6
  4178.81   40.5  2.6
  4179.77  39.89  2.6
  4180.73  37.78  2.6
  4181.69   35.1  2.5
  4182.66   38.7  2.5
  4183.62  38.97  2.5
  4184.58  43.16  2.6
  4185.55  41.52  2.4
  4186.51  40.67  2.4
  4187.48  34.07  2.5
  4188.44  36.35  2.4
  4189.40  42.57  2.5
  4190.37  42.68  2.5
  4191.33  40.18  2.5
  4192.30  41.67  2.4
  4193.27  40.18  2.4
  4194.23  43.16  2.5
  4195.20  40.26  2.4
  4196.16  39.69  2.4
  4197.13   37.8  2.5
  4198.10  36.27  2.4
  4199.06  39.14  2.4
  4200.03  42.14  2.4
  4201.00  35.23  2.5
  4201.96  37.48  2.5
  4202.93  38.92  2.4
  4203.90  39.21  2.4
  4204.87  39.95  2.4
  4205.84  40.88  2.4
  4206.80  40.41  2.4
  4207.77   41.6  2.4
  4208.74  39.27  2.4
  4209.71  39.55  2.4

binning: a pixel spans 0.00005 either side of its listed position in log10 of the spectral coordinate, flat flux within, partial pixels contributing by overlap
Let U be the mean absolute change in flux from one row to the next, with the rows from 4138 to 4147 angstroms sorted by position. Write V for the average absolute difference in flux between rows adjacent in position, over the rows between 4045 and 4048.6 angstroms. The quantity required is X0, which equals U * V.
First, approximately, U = 3.4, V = 2.72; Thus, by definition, 9.3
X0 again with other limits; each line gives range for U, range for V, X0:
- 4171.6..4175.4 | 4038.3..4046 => 5.5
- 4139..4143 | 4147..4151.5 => 8.6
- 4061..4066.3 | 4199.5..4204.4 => 9.0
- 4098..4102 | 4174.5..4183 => 12.4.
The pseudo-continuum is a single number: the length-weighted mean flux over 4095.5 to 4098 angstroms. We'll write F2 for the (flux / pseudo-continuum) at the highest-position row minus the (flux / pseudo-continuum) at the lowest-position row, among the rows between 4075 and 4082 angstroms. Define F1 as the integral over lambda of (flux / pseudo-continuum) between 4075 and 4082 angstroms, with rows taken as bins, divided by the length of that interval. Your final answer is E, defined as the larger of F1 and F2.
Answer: 1.06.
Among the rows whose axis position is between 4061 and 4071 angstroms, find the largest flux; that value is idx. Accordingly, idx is 46.7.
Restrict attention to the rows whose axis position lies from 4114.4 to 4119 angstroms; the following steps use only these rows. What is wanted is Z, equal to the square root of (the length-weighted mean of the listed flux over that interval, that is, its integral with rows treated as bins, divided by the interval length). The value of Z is 6.284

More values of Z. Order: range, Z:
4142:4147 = 6.329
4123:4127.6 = 6.295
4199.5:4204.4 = 6.210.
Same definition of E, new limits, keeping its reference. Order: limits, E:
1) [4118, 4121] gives 1.11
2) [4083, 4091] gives 1.11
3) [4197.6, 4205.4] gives 1.07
